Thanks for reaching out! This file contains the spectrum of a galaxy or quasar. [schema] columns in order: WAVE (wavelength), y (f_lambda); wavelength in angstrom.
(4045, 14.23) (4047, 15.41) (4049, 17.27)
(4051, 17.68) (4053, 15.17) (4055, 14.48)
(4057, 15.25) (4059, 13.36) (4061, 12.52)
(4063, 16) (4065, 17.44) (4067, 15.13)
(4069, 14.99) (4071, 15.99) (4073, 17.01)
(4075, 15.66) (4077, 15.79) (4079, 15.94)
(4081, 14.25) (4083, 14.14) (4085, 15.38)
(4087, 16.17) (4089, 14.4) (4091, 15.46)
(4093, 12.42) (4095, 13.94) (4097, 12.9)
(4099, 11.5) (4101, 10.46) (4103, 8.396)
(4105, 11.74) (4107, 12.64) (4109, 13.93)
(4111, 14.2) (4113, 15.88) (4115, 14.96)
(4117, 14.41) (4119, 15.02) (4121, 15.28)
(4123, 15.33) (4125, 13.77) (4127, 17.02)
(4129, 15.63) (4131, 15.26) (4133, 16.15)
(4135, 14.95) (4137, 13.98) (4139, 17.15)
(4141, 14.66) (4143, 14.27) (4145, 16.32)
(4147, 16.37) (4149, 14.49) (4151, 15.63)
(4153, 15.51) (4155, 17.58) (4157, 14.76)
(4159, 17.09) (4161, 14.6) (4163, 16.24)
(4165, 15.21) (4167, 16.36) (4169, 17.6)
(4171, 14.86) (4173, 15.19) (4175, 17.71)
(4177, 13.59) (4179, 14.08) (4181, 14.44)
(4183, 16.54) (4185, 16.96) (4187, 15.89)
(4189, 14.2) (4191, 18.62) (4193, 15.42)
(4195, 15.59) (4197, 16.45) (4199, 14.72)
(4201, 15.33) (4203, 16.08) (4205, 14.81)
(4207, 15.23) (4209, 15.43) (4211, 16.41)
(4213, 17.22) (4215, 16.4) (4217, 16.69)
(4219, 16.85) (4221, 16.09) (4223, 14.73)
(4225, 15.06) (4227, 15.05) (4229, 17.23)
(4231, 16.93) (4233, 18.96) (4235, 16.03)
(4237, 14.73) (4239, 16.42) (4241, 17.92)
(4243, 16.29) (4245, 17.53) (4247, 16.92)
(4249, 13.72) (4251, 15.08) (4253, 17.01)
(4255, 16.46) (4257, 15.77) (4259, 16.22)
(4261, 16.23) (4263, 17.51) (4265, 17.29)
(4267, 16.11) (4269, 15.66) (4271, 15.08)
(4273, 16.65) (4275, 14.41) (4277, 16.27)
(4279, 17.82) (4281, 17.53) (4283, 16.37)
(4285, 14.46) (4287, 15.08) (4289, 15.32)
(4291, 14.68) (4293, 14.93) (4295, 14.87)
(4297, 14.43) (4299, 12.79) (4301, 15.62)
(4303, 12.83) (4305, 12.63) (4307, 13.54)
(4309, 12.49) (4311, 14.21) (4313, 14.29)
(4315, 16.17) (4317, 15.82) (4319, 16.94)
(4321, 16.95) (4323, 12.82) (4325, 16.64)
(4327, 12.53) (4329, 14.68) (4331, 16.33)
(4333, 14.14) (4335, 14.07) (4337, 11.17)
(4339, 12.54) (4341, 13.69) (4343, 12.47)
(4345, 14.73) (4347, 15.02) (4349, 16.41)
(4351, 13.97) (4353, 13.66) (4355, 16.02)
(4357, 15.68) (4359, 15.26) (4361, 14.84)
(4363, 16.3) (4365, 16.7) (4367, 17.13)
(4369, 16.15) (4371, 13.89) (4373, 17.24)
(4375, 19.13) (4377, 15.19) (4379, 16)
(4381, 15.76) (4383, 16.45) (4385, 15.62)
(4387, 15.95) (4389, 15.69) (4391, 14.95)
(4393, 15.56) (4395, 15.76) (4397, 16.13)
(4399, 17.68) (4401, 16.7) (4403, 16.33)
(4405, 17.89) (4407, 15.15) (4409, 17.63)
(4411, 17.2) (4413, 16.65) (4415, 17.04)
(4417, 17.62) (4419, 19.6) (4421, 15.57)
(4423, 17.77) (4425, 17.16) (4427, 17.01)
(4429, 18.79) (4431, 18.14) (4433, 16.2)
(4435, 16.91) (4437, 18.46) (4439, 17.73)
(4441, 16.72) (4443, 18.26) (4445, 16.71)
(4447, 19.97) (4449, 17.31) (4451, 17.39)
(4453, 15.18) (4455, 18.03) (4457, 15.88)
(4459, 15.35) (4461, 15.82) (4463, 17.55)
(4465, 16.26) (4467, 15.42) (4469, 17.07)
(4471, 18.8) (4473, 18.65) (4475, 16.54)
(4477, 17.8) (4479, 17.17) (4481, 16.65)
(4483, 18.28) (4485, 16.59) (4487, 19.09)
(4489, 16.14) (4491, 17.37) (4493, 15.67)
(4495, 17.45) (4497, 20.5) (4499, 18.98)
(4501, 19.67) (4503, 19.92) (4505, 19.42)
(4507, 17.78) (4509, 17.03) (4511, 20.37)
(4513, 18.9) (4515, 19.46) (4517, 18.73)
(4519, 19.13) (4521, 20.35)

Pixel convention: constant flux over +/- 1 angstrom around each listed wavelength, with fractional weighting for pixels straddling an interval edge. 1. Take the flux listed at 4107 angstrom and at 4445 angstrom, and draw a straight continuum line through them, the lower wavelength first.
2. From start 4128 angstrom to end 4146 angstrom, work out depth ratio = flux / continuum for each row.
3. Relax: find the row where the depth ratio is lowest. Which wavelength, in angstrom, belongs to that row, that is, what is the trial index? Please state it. 4137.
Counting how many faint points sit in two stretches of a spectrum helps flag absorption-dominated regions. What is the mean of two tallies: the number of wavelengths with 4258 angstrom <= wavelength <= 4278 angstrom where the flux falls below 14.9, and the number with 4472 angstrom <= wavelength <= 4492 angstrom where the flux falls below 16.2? 1.0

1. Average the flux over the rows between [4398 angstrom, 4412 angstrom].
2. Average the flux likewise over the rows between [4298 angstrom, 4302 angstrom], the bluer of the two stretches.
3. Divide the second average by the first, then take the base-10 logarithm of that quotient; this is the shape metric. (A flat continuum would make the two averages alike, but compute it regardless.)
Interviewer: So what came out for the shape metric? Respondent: -0.076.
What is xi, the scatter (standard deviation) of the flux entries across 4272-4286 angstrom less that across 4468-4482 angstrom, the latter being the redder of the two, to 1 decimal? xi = 0.4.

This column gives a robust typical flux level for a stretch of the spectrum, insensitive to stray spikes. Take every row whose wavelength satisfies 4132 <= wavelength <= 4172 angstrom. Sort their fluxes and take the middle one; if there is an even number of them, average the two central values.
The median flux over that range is 15.6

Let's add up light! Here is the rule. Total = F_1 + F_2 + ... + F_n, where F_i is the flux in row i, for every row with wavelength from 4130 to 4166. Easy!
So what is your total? 280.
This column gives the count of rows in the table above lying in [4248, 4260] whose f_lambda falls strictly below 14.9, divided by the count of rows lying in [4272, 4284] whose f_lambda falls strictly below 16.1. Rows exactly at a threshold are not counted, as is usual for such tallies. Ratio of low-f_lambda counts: 1.0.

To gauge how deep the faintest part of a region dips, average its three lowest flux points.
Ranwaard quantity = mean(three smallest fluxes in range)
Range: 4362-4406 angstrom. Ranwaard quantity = 14.7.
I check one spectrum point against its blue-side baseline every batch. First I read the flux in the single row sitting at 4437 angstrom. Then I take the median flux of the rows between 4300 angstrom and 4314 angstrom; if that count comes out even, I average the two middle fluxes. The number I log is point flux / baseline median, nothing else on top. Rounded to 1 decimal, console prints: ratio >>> 1.4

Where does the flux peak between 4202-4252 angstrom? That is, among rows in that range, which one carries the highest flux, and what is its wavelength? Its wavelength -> 4233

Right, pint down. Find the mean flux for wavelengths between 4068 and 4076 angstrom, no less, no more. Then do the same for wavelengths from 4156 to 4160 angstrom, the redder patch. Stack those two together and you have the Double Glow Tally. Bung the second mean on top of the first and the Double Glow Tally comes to 31.8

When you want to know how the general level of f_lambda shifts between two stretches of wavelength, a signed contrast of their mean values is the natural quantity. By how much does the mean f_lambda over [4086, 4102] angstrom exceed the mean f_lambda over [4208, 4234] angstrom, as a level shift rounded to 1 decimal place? -3.0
